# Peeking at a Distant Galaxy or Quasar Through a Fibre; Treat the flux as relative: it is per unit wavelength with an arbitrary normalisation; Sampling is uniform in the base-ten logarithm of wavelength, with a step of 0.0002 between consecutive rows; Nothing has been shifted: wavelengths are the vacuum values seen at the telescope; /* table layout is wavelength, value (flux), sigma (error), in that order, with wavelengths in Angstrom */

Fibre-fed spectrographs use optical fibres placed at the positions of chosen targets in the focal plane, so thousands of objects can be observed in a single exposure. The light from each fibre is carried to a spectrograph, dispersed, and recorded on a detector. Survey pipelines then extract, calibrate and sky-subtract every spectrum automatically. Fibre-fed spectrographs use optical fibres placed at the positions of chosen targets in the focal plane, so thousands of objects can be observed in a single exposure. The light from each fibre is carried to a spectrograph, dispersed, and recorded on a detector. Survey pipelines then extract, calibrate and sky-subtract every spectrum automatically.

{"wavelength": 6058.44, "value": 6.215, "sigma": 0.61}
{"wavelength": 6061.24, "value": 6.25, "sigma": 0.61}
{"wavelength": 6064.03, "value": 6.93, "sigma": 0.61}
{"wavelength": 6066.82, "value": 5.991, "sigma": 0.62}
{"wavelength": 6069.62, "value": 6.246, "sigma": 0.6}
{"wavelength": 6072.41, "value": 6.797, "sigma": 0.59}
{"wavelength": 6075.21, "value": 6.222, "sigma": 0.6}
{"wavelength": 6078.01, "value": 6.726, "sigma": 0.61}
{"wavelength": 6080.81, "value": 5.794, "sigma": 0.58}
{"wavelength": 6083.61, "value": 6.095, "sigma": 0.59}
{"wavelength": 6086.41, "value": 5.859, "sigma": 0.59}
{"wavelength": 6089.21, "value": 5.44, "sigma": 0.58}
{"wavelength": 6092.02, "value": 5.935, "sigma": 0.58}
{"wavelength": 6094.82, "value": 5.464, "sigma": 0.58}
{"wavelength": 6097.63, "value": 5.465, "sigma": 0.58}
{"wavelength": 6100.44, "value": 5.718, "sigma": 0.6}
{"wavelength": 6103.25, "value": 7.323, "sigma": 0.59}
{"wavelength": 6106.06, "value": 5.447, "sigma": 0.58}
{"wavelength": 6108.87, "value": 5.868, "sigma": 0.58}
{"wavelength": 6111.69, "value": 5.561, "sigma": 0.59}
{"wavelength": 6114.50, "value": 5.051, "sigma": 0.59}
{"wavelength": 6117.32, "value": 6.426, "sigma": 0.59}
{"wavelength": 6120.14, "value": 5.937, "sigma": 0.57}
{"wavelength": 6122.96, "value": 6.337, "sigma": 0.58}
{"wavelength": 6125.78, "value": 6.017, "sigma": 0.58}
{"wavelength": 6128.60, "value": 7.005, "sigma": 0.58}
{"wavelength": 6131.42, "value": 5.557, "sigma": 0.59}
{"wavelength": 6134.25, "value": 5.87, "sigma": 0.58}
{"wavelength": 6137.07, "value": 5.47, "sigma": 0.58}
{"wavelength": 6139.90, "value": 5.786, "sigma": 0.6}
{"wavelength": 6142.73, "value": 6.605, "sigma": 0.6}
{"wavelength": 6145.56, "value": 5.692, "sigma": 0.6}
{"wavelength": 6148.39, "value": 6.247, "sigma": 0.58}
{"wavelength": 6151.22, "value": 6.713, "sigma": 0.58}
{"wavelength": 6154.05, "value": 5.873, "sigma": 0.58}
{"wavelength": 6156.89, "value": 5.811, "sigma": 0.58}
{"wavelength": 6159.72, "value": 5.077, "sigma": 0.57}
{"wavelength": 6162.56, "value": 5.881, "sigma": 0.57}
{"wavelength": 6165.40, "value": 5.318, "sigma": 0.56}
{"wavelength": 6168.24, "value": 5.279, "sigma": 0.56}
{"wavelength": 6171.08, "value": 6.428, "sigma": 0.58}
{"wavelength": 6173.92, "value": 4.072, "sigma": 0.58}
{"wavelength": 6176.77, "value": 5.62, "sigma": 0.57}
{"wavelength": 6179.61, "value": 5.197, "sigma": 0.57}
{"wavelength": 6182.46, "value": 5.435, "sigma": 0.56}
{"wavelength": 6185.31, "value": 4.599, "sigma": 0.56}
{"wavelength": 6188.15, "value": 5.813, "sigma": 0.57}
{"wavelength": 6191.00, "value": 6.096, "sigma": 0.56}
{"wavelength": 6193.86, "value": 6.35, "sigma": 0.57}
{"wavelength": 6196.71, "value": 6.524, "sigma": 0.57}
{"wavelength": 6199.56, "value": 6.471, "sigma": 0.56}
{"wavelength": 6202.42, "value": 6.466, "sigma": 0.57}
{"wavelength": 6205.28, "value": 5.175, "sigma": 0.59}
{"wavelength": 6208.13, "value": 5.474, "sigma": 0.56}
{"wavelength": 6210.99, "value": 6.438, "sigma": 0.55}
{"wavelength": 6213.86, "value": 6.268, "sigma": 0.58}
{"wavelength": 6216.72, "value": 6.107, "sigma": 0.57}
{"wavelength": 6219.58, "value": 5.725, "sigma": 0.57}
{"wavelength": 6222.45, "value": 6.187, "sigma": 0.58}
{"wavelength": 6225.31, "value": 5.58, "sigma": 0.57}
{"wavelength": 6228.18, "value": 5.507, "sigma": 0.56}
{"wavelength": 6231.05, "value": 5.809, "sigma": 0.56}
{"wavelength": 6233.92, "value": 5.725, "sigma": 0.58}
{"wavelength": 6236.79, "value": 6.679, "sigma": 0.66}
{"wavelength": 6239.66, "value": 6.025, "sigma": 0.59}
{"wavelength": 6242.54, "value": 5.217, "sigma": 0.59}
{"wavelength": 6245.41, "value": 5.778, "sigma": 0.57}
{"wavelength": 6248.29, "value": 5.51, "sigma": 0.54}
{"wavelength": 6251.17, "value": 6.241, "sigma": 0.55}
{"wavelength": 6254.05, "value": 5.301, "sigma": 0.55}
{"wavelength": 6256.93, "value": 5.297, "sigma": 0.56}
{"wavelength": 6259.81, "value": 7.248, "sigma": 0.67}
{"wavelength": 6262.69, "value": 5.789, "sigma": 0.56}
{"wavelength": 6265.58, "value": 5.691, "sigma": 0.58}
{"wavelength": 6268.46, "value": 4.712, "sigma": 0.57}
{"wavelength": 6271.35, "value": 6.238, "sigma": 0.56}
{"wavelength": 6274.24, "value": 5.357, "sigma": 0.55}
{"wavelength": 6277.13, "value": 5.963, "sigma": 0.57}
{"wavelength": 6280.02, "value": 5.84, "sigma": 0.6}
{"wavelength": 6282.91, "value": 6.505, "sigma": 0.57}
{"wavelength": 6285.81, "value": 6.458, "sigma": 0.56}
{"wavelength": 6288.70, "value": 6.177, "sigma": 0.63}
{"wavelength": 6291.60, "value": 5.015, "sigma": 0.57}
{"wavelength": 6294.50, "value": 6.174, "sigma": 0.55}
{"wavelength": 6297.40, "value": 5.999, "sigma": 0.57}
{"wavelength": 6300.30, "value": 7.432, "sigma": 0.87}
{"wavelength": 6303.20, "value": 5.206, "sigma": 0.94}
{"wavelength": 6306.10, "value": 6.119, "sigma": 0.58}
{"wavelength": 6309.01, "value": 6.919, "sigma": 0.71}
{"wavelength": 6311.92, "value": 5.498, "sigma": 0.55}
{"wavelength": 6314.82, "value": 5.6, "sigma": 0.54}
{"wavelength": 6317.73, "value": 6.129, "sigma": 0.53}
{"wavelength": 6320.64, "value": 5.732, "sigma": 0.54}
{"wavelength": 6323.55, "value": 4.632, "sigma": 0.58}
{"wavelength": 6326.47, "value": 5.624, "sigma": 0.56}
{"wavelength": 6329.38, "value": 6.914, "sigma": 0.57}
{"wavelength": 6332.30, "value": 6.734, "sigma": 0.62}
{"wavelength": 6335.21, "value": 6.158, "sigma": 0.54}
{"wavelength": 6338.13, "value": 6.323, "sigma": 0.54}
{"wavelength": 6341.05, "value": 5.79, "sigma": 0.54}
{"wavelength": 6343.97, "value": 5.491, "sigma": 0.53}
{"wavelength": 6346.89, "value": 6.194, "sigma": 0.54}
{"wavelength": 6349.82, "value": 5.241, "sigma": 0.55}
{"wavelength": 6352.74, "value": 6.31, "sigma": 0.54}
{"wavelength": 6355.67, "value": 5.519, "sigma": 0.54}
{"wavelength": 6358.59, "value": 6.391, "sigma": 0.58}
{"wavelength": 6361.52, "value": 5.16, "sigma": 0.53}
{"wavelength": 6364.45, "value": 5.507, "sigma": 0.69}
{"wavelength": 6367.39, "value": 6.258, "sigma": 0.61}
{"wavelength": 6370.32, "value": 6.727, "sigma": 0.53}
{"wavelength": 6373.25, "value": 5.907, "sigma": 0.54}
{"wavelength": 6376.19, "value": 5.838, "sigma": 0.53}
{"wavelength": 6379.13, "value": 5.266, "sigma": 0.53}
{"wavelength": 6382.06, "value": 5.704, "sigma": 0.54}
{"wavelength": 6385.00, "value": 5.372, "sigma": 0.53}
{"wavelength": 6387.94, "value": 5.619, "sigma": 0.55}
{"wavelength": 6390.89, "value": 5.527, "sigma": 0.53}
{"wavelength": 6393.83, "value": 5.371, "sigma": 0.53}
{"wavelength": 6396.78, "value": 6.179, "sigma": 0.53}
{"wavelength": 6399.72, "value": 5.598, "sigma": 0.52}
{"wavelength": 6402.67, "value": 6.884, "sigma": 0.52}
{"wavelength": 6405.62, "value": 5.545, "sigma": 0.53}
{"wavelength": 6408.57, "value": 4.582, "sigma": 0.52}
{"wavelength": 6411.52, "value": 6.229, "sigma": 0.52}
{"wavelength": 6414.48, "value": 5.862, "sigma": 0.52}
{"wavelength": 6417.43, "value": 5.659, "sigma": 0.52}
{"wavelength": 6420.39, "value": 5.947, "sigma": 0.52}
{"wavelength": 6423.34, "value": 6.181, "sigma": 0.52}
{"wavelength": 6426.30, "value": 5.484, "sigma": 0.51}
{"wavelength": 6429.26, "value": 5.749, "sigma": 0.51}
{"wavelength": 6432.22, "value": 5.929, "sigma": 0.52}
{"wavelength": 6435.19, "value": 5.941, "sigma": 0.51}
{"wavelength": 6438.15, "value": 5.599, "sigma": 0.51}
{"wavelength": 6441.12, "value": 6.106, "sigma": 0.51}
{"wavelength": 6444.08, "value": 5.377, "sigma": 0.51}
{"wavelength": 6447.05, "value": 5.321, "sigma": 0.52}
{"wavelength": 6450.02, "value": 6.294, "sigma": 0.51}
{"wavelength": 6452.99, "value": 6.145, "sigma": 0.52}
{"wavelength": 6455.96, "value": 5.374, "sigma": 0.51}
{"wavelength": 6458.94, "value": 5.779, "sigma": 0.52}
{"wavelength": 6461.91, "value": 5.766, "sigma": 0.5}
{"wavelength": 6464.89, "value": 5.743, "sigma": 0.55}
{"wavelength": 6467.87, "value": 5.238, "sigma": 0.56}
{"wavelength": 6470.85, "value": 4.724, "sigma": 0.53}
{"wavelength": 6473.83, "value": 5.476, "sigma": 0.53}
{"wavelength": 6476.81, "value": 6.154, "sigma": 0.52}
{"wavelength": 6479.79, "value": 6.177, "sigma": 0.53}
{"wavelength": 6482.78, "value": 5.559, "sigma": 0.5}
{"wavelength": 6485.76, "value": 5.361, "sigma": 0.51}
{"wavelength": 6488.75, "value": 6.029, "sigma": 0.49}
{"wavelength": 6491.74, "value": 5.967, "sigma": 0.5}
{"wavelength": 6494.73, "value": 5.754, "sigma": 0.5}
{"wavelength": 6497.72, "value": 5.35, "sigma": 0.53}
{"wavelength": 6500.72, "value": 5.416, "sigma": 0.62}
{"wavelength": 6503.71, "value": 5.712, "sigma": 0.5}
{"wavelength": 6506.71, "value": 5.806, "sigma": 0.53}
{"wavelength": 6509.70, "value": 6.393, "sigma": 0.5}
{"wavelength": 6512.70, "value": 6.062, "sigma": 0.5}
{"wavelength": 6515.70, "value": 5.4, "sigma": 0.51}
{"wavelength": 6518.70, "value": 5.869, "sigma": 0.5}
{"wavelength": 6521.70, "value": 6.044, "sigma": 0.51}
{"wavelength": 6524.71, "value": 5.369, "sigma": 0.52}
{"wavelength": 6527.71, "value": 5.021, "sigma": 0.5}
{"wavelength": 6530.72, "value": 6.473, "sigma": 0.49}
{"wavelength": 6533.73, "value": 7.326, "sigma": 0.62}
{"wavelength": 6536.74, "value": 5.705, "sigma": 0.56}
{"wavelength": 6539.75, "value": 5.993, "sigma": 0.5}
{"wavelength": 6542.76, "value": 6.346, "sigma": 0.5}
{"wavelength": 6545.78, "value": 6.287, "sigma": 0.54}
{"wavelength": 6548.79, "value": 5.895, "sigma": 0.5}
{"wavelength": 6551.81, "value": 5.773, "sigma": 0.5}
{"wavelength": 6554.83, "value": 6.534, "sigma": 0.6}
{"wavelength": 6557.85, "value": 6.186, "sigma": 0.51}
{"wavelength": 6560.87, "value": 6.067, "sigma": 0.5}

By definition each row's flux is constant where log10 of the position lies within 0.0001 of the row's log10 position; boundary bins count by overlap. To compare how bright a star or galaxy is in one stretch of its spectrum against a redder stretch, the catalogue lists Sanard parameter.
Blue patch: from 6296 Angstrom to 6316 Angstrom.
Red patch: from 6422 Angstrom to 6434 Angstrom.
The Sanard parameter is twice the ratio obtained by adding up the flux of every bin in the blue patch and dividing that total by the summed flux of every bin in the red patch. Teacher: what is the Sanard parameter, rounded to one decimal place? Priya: 3.7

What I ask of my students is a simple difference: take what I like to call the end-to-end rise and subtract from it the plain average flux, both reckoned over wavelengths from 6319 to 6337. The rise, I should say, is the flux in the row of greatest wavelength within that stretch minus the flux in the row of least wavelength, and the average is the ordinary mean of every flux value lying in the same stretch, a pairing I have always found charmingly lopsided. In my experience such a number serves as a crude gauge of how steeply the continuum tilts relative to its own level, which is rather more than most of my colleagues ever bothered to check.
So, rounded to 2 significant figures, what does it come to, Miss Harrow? -5.5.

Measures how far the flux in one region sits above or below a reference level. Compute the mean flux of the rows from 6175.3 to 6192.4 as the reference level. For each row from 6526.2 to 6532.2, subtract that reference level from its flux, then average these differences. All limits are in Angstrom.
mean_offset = 0.29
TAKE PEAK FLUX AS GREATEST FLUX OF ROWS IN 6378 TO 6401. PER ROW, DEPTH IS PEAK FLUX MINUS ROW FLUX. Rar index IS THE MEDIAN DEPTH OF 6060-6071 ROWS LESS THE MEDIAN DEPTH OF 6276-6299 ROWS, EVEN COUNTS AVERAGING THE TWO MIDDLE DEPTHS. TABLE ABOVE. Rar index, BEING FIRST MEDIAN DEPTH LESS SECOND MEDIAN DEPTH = -0.16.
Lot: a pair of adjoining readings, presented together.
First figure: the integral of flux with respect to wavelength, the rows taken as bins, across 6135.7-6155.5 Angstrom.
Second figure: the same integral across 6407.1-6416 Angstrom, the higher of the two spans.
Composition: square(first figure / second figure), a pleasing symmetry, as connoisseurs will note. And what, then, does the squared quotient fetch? 5.9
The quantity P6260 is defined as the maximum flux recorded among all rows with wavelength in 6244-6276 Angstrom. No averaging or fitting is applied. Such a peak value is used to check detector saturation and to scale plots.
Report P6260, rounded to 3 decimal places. 7.248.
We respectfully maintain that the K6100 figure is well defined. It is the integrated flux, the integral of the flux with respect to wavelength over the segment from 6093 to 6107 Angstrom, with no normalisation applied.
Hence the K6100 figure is 82.6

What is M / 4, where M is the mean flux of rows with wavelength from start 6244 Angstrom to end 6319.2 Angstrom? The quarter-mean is 1.48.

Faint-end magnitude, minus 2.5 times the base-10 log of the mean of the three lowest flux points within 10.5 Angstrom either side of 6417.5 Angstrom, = -1.799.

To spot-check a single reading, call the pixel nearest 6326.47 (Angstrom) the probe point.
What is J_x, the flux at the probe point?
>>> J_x 5.624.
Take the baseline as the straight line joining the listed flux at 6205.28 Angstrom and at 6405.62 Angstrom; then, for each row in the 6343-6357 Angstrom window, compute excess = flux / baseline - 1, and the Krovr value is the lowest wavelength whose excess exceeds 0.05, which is 6346.89 Angstrom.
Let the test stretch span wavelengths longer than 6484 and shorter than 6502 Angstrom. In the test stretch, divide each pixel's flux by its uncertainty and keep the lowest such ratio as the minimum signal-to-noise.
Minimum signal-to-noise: 8.7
